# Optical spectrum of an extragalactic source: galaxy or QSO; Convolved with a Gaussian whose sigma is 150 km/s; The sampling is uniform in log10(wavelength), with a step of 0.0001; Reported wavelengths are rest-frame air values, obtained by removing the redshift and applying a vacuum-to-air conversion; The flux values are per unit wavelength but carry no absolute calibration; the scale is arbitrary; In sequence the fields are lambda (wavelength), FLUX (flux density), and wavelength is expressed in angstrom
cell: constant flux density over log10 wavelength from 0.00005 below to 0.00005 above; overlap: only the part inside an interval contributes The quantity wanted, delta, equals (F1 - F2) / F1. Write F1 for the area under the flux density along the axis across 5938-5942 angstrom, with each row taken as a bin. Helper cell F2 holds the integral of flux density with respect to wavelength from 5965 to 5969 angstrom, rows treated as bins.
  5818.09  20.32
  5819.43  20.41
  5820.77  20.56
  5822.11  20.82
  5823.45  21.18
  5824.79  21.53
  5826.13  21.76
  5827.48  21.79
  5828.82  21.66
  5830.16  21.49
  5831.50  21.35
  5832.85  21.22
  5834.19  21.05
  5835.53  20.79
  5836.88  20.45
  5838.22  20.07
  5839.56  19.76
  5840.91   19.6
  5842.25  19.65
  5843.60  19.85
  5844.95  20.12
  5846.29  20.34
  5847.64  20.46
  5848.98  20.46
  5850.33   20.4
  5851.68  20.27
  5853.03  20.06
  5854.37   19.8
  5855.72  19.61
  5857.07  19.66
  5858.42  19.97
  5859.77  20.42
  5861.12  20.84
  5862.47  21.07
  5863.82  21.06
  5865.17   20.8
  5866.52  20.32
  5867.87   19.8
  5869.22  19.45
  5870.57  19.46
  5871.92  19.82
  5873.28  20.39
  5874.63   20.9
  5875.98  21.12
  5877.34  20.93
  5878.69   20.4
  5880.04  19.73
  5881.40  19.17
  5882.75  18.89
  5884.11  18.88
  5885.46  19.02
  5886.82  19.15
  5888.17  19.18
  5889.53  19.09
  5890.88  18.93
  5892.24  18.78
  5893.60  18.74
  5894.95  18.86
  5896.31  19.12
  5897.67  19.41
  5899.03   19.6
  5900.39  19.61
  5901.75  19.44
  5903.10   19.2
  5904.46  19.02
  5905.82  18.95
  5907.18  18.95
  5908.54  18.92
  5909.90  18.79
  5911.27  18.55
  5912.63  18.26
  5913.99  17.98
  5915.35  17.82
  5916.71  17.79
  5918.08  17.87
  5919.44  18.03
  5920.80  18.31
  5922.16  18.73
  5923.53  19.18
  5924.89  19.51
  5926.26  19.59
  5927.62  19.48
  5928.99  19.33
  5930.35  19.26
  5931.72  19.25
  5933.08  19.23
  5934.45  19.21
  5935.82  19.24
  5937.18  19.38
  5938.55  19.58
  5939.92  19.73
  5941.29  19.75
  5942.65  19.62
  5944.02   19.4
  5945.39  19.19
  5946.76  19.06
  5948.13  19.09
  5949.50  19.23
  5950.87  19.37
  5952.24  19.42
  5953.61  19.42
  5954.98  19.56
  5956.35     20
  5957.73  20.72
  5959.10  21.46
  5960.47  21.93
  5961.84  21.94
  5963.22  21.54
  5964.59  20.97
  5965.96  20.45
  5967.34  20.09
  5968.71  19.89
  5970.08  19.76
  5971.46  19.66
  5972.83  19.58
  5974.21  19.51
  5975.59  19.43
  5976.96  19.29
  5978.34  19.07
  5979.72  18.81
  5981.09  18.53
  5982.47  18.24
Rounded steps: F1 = 79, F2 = 81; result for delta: -0.03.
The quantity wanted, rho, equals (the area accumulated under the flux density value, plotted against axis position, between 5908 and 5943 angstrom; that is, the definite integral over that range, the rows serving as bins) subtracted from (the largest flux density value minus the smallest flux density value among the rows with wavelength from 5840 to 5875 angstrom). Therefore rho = -661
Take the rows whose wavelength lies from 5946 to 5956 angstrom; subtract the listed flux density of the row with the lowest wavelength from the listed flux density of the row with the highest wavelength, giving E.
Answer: 0.5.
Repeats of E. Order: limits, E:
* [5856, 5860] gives 0.8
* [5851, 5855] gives -0.5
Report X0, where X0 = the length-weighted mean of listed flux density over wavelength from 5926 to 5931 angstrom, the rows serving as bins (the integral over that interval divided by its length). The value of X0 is 19.4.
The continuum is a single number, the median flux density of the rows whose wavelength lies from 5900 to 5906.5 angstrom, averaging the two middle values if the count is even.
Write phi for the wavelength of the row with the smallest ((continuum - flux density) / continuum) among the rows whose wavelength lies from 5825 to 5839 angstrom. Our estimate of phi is 5827.48 angstrom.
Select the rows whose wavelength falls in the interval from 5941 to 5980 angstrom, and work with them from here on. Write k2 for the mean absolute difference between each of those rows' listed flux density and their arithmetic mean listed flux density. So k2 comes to 0.69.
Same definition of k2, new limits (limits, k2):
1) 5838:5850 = 0.28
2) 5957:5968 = 0.58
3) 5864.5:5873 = 0.41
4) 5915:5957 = 0.42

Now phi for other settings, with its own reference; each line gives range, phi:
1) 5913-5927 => 5926.26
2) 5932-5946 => 5941.29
